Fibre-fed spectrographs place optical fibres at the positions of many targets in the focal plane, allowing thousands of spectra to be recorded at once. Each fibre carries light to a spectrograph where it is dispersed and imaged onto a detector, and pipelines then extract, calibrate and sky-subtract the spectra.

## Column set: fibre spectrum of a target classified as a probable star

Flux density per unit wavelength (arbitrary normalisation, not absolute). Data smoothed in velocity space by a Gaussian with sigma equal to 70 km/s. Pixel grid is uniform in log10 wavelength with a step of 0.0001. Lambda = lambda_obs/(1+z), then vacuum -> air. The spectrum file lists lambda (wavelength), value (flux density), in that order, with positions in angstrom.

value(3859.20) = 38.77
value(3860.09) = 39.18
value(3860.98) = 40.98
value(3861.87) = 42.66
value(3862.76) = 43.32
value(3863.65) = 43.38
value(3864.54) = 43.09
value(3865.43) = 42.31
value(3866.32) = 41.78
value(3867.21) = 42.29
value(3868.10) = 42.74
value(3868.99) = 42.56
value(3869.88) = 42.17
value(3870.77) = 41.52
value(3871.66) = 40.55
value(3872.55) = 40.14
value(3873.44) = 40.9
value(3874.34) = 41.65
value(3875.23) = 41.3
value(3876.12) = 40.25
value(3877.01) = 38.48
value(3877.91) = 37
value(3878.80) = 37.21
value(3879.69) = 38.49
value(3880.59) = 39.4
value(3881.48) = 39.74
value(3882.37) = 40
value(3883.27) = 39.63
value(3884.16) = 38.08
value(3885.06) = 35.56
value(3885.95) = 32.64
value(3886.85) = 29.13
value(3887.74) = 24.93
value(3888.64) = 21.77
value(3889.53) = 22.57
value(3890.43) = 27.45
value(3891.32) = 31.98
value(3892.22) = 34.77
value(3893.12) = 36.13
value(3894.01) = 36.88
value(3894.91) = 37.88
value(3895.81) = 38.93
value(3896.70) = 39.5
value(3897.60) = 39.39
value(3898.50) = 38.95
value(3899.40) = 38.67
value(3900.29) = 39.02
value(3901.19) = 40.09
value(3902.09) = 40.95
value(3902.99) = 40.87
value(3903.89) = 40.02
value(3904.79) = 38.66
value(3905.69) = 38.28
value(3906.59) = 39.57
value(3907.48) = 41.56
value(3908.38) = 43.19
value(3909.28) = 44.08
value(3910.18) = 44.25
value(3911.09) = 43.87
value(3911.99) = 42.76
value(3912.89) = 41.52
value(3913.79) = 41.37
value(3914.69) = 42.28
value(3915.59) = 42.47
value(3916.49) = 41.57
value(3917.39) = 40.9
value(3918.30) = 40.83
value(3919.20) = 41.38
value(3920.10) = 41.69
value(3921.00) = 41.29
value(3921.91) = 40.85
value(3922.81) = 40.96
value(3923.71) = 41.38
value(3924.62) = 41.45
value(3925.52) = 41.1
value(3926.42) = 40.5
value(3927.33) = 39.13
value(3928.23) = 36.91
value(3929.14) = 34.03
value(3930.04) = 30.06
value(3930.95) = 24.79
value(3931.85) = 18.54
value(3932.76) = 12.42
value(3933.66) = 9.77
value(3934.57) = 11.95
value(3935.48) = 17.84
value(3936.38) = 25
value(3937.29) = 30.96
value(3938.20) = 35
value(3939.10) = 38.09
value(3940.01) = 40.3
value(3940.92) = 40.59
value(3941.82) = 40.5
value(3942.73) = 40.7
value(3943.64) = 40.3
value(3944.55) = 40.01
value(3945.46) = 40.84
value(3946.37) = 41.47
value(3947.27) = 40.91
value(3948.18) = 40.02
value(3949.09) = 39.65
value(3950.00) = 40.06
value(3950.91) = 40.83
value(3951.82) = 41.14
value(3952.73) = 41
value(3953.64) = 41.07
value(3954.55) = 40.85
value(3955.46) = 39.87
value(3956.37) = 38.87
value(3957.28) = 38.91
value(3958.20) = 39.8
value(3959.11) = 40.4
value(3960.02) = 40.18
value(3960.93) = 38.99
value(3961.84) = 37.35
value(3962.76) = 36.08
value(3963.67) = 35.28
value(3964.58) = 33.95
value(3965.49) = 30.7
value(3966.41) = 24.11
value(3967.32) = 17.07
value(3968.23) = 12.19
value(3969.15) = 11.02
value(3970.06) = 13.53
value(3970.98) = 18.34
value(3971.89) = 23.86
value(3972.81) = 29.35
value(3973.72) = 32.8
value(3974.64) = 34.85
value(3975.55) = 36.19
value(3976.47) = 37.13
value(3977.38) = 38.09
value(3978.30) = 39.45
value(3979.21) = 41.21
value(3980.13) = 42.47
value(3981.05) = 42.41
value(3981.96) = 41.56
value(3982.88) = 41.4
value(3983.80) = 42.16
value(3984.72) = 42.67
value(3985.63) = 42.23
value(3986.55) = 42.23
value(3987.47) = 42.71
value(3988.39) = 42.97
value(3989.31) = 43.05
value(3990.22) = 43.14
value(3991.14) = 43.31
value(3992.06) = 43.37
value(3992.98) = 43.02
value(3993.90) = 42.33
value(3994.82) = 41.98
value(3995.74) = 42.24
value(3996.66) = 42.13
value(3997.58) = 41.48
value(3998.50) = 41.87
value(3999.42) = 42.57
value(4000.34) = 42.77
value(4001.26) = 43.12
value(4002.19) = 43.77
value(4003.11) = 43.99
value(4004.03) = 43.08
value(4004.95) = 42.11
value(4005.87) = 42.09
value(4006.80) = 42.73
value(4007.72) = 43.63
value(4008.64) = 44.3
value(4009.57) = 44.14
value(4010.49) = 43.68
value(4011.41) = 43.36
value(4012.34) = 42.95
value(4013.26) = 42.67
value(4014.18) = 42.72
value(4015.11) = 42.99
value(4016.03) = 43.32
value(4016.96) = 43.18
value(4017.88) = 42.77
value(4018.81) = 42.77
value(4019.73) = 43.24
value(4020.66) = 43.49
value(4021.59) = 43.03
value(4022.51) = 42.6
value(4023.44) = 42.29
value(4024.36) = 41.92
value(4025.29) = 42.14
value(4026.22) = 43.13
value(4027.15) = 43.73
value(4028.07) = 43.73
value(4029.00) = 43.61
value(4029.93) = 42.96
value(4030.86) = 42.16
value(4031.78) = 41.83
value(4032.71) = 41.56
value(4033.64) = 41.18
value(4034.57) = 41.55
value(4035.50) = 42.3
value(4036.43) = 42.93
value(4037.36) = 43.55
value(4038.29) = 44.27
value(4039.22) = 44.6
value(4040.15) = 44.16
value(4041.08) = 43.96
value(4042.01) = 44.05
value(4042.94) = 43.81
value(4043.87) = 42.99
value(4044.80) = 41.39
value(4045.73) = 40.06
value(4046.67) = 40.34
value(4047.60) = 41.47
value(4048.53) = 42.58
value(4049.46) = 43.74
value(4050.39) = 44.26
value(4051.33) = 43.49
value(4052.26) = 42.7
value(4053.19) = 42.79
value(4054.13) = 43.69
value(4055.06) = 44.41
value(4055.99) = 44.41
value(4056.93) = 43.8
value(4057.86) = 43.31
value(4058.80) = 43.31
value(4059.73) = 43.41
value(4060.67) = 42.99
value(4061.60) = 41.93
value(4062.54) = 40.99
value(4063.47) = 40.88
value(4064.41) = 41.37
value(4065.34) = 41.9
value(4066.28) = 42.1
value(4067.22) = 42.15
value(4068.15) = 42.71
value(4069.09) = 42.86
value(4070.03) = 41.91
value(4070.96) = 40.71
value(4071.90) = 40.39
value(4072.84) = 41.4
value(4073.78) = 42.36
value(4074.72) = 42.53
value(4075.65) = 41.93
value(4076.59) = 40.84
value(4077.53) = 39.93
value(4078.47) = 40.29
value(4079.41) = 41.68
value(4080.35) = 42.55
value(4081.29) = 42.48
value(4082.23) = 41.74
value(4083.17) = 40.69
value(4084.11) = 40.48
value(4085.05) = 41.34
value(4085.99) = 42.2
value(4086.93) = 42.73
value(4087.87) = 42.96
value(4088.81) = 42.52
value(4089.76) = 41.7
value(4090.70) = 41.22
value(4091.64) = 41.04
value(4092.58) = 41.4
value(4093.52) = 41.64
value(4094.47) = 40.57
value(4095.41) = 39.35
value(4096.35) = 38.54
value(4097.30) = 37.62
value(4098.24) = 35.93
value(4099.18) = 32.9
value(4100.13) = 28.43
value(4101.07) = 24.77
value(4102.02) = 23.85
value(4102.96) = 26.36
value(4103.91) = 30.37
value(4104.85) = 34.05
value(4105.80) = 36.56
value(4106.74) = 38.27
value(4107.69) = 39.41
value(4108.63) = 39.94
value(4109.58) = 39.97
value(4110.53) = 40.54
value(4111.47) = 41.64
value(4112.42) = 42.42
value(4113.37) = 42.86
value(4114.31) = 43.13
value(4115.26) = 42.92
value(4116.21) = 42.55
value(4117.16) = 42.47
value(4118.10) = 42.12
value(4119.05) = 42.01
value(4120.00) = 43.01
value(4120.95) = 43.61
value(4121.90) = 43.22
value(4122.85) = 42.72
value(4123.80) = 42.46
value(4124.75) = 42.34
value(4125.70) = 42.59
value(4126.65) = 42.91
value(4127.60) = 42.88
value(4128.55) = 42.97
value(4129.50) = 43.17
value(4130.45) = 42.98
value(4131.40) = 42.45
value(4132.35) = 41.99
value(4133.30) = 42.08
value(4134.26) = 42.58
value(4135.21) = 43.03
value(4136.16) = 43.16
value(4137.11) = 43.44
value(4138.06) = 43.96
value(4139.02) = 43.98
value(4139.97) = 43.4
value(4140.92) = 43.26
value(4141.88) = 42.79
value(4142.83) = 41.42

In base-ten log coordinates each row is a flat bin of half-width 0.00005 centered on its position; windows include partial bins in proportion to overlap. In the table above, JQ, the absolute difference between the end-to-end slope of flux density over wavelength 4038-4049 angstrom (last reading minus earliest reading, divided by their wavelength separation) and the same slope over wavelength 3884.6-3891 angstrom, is 1.3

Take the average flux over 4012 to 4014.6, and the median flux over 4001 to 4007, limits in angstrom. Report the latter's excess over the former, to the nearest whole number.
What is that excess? 0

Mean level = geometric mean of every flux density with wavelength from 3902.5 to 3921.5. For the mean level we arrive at 41.5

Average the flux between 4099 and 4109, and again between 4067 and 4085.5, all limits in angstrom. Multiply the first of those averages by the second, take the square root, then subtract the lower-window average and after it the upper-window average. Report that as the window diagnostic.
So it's -37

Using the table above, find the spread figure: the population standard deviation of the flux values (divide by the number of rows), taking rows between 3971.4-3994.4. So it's 4.9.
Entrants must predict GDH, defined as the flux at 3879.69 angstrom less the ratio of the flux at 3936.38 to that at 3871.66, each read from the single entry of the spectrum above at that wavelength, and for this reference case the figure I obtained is 38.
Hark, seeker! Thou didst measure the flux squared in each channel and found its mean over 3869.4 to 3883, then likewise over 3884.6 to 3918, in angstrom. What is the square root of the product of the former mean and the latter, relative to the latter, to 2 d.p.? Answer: 1.05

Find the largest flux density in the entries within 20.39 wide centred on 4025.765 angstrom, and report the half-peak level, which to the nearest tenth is 21.9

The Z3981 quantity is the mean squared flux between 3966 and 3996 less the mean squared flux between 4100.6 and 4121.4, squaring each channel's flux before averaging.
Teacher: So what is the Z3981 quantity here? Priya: -133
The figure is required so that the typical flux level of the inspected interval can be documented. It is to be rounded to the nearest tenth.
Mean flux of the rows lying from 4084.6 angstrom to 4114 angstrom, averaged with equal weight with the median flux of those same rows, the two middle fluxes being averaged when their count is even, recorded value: 38.9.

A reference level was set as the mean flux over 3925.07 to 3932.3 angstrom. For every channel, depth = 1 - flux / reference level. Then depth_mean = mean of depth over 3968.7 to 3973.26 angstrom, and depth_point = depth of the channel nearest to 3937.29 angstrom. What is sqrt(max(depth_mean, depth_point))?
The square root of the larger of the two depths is 0.65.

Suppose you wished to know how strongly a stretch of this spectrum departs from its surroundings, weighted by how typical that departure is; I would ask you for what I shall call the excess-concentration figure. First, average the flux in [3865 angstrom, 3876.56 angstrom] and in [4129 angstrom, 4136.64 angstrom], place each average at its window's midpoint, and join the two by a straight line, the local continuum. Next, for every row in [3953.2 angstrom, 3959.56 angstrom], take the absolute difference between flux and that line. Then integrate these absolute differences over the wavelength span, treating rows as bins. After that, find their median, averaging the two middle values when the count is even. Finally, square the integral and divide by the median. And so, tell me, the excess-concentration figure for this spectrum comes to 76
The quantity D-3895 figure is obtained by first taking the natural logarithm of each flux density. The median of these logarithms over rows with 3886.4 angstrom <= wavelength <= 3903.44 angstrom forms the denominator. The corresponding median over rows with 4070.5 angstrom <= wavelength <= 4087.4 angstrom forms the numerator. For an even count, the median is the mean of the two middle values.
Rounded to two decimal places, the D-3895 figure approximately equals 1.03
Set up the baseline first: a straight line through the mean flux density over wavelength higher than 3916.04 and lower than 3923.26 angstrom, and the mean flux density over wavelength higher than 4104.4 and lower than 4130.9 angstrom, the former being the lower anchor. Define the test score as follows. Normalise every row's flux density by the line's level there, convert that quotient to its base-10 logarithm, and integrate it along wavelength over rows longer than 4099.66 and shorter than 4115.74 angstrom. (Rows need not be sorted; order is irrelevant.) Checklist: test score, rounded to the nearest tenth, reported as -1.1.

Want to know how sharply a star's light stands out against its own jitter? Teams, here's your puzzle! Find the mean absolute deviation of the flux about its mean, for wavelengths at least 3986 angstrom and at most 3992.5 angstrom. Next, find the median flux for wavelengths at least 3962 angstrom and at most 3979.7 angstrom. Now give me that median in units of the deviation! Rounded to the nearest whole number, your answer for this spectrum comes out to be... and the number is 115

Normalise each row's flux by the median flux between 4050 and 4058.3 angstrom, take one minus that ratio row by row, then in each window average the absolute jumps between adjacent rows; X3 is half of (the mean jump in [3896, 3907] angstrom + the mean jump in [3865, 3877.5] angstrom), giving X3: 0.015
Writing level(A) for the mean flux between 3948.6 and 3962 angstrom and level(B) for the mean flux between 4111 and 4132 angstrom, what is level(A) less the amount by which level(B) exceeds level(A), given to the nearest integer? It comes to 37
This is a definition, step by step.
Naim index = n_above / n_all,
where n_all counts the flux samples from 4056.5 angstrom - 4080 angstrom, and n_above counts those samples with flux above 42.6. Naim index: 0.28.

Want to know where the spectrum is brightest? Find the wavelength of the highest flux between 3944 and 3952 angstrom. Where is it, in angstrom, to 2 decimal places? 3946.37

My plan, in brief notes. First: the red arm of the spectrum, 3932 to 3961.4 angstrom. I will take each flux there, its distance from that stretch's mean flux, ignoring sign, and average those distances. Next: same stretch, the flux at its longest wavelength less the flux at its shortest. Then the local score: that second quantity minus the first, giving 20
